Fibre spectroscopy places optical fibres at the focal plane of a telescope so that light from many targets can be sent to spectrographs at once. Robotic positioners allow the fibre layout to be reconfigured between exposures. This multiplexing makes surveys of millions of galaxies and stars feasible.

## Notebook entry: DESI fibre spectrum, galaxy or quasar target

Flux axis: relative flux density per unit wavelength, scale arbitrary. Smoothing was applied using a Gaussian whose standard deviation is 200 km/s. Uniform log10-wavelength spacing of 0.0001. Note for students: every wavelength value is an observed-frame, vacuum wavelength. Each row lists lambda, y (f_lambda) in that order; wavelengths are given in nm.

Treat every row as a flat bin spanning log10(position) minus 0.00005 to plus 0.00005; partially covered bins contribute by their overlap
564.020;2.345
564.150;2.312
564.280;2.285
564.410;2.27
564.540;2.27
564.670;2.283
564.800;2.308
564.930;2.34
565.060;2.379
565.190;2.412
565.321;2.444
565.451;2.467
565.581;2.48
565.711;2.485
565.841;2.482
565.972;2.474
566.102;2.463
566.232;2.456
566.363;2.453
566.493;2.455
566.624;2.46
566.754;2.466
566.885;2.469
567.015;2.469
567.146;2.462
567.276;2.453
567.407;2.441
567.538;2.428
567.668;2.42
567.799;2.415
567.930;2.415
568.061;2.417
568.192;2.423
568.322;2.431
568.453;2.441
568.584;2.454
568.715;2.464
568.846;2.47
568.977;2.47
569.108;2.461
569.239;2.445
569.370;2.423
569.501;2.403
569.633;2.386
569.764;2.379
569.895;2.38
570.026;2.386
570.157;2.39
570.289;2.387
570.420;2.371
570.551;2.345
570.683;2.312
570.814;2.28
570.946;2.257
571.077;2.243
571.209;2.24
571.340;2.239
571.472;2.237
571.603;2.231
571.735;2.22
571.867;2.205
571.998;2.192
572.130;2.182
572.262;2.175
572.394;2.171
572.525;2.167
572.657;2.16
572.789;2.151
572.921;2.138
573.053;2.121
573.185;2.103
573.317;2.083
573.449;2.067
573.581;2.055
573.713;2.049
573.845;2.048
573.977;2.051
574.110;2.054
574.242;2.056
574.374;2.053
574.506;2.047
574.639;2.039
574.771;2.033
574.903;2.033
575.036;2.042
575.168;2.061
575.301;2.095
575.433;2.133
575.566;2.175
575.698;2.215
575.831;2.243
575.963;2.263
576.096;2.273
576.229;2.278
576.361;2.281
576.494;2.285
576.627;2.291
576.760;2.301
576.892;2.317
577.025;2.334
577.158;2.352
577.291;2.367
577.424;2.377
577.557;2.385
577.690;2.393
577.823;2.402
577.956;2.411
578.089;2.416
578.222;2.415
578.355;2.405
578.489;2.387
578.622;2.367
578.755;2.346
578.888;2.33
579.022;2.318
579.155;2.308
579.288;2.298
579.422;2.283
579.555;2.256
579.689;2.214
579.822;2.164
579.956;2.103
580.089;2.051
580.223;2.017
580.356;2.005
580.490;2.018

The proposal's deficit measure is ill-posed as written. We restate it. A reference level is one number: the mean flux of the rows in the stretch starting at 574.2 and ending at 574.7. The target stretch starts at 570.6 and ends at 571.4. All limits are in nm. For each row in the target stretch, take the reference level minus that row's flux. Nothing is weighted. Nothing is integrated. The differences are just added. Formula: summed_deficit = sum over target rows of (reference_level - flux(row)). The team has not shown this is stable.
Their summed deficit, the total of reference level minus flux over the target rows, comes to -1.3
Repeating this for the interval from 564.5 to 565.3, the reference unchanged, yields -1.7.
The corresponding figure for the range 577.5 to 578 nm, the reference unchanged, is -1.4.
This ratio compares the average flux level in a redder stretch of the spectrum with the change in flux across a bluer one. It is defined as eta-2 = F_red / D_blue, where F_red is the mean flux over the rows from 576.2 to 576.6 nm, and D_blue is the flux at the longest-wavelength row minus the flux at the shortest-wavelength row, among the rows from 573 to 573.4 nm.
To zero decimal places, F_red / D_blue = -60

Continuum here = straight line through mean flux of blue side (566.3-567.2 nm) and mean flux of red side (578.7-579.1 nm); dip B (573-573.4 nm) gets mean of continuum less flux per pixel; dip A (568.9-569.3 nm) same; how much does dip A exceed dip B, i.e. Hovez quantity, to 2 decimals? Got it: -0.31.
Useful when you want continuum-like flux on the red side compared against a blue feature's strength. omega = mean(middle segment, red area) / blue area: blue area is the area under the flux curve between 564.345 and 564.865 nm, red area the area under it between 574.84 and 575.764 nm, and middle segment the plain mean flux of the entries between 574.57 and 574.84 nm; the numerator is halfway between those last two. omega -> 1.7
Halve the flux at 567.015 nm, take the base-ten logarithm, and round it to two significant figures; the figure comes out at 0.091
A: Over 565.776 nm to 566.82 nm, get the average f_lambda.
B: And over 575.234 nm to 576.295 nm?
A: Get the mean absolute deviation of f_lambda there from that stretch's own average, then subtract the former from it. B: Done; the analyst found -2.41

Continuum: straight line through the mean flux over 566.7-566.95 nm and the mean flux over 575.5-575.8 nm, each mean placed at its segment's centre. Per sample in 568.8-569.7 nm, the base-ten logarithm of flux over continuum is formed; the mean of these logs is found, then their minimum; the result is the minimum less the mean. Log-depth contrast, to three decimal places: -0.007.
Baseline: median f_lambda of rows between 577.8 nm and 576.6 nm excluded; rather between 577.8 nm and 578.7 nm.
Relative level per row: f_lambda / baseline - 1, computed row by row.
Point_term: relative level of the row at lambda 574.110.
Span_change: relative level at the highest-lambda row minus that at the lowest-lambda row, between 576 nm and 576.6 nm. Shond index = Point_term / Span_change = -29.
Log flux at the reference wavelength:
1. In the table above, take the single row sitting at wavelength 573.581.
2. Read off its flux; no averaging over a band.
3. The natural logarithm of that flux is 0.720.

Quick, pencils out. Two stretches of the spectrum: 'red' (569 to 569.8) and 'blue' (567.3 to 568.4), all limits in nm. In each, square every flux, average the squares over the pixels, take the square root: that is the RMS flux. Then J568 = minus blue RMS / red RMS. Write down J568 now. -1.00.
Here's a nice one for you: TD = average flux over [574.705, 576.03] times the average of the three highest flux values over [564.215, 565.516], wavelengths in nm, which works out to 5.2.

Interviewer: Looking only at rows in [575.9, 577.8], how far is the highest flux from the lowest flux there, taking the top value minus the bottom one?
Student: 0.13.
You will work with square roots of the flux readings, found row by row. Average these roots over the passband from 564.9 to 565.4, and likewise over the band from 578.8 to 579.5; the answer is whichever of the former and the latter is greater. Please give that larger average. 1.55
